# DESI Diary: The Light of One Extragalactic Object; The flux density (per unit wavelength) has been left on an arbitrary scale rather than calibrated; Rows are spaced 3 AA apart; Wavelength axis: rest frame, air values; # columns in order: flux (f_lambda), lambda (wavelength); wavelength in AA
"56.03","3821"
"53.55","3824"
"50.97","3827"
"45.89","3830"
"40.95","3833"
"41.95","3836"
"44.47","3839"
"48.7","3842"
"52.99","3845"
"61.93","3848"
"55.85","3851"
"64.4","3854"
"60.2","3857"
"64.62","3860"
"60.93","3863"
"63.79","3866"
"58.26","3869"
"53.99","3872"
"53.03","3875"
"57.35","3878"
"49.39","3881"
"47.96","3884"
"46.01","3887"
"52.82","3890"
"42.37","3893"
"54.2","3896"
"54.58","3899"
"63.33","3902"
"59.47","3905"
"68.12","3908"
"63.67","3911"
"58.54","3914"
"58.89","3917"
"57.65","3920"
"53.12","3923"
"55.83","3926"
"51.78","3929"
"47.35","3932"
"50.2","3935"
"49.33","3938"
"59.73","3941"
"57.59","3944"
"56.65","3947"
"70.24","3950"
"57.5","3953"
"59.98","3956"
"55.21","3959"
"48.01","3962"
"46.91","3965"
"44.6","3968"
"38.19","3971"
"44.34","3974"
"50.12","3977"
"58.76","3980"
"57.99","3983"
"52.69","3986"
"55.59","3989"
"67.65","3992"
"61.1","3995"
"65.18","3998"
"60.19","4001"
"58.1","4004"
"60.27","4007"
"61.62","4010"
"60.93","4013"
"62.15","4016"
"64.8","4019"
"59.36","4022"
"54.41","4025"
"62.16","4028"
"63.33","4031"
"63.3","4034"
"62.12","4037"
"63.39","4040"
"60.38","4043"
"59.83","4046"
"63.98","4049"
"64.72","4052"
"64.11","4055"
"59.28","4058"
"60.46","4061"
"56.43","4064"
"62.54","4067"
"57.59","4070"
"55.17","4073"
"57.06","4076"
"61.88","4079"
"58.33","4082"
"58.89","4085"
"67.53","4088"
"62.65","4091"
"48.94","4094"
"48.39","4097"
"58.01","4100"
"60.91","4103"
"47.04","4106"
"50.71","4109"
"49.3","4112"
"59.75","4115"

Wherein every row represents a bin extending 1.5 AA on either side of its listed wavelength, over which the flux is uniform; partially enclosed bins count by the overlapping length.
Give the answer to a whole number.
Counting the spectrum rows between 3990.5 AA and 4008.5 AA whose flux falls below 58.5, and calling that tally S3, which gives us 1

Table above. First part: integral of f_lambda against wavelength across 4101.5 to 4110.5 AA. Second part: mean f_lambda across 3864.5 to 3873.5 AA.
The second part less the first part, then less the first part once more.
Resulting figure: -893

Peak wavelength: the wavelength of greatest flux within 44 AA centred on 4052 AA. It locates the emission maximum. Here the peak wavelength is 4052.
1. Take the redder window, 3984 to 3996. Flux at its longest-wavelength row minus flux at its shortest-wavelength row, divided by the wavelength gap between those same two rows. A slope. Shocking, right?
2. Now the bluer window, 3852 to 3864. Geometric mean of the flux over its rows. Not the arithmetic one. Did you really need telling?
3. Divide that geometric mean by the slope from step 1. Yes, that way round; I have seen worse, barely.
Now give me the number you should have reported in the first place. 67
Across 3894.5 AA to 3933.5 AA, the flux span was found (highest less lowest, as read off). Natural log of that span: 3.0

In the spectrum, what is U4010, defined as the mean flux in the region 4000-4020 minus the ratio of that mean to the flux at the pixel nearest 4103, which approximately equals 60.1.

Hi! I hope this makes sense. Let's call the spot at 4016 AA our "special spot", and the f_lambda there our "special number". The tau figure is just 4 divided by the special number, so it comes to 0.064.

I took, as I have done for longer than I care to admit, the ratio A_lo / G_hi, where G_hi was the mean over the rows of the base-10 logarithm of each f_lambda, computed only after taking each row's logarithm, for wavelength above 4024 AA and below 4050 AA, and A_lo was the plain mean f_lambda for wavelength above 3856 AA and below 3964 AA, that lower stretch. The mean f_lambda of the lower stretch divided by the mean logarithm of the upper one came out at 31.4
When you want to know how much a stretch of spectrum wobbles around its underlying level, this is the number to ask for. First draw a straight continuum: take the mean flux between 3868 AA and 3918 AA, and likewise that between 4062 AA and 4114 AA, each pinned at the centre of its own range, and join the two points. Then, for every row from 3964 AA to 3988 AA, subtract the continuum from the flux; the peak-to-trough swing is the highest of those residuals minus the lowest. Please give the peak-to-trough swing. 21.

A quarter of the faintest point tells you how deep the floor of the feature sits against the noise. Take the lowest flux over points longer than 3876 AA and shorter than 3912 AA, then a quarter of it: 10.6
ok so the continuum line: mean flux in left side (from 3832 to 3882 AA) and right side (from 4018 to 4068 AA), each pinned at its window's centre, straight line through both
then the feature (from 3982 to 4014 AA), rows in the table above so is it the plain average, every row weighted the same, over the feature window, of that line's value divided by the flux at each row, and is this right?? 1.00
